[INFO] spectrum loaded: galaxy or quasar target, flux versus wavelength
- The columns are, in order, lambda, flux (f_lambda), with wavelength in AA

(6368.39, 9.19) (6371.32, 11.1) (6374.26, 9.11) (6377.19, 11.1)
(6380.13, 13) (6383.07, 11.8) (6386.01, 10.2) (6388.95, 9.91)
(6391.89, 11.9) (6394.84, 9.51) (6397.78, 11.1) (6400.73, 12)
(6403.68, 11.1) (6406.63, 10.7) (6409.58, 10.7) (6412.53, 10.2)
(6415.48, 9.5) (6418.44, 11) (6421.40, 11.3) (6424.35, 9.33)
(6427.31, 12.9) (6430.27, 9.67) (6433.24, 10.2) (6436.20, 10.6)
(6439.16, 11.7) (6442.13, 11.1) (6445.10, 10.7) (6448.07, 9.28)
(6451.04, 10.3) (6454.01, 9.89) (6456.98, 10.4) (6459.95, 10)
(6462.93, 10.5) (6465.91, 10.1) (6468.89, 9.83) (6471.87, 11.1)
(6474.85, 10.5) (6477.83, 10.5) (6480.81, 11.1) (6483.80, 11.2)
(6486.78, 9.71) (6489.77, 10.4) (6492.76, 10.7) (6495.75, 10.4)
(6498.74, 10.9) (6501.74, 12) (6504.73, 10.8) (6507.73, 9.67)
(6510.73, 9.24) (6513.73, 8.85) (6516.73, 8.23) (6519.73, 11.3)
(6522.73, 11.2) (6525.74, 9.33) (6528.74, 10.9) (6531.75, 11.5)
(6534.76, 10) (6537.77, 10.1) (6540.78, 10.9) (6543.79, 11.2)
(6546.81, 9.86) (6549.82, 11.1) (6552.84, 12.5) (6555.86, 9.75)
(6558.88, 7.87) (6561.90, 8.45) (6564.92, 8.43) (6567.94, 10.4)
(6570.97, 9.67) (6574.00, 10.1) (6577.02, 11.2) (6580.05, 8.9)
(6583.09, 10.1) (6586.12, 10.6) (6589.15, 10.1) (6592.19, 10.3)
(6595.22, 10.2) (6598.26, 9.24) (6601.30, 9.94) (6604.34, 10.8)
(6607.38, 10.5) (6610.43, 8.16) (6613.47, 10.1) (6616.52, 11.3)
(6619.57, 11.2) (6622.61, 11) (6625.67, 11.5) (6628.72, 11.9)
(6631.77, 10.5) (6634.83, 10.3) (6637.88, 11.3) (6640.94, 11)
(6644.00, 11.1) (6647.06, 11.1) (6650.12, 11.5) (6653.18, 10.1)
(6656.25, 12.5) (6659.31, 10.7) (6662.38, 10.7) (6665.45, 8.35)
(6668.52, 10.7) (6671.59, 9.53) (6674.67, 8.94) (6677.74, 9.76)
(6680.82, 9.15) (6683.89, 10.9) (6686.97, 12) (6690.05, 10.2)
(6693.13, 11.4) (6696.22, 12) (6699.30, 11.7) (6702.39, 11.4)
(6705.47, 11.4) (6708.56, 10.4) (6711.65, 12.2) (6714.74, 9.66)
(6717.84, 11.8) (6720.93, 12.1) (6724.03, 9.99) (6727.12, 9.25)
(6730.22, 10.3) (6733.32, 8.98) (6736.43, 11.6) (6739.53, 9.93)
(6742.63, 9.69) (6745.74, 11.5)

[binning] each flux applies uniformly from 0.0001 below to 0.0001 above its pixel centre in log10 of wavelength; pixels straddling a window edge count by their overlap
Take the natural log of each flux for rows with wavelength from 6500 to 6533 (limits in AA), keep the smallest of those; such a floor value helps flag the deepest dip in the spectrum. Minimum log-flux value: 2.11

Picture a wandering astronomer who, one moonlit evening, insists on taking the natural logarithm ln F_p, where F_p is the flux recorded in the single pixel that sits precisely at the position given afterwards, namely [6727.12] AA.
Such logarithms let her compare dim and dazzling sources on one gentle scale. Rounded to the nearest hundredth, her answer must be 2.22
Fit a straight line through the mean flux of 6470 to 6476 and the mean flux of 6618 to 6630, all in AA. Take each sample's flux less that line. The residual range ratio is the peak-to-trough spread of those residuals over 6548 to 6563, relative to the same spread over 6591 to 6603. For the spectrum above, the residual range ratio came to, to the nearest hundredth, 4.29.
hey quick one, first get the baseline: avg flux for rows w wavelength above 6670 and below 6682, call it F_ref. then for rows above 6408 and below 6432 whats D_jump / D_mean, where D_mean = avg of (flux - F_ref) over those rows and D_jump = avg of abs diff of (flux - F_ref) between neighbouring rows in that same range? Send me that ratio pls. 1.4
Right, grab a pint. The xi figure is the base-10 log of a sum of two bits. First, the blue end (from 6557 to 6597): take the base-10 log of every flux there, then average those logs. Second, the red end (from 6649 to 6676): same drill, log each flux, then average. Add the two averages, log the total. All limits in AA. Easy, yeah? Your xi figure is 0.300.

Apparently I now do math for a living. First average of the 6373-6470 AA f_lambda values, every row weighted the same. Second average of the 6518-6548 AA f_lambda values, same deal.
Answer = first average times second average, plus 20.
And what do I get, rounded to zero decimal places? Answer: 133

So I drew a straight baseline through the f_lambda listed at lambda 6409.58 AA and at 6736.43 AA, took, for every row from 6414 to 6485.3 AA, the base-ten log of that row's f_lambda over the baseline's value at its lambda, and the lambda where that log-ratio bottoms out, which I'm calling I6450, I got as 6448.07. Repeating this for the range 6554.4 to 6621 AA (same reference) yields 6558.88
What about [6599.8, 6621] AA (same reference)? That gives 6610.43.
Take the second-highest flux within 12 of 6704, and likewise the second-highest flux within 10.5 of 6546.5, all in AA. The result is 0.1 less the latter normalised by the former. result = -0.83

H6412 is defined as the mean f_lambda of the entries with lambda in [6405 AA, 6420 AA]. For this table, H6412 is 10.4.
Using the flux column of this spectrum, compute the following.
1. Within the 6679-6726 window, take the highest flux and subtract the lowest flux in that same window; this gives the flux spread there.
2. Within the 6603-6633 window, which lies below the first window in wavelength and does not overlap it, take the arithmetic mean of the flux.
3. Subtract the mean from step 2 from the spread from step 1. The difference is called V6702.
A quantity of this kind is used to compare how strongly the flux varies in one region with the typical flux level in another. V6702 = -7.6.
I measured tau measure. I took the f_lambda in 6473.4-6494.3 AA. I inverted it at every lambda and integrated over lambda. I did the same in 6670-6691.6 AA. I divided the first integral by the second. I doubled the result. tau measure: 1.83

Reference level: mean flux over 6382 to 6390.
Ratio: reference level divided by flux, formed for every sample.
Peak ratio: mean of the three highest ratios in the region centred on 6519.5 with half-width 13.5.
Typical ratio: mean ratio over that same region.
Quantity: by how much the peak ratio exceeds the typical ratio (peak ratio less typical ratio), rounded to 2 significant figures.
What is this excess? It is 0.14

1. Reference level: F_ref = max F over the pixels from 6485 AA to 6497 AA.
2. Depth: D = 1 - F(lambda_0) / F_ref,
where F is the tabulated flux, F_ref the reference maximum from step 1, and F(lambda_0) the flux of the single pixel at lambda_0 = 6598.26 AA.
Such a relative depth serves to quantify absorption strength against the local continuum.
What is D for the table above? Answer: 0.14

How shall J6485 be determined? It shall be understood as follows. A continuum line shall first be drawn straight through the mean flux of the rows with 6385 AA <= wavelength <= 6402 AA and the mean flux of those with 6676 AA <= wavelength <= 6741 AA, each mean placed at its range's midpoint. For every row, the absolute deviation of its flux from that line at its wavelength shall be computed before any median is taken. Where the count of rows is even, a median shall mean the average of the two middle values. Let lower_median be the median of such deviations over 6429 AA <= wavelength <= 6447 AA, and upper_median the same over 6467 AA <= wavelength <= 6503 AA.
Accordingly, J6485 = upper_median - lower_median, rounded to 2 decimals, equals -0.10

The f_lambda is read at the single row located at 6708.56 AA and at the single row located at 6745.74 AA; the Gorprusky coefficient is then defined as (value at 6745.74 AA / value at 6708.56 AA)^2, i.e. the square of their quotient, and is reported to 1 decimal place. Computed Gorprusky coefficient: 1.2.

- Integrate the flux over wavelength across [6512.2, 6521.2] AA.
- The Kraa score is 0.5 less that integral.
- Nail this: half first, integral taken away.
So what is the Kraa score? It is -85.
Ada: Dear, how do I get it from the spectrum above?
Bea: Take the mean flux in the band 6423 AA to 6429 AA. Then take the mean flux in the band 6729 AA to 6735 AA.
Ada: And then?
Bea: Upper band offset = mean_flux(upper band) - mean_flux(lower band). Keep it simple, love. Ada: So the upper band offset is -1.5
